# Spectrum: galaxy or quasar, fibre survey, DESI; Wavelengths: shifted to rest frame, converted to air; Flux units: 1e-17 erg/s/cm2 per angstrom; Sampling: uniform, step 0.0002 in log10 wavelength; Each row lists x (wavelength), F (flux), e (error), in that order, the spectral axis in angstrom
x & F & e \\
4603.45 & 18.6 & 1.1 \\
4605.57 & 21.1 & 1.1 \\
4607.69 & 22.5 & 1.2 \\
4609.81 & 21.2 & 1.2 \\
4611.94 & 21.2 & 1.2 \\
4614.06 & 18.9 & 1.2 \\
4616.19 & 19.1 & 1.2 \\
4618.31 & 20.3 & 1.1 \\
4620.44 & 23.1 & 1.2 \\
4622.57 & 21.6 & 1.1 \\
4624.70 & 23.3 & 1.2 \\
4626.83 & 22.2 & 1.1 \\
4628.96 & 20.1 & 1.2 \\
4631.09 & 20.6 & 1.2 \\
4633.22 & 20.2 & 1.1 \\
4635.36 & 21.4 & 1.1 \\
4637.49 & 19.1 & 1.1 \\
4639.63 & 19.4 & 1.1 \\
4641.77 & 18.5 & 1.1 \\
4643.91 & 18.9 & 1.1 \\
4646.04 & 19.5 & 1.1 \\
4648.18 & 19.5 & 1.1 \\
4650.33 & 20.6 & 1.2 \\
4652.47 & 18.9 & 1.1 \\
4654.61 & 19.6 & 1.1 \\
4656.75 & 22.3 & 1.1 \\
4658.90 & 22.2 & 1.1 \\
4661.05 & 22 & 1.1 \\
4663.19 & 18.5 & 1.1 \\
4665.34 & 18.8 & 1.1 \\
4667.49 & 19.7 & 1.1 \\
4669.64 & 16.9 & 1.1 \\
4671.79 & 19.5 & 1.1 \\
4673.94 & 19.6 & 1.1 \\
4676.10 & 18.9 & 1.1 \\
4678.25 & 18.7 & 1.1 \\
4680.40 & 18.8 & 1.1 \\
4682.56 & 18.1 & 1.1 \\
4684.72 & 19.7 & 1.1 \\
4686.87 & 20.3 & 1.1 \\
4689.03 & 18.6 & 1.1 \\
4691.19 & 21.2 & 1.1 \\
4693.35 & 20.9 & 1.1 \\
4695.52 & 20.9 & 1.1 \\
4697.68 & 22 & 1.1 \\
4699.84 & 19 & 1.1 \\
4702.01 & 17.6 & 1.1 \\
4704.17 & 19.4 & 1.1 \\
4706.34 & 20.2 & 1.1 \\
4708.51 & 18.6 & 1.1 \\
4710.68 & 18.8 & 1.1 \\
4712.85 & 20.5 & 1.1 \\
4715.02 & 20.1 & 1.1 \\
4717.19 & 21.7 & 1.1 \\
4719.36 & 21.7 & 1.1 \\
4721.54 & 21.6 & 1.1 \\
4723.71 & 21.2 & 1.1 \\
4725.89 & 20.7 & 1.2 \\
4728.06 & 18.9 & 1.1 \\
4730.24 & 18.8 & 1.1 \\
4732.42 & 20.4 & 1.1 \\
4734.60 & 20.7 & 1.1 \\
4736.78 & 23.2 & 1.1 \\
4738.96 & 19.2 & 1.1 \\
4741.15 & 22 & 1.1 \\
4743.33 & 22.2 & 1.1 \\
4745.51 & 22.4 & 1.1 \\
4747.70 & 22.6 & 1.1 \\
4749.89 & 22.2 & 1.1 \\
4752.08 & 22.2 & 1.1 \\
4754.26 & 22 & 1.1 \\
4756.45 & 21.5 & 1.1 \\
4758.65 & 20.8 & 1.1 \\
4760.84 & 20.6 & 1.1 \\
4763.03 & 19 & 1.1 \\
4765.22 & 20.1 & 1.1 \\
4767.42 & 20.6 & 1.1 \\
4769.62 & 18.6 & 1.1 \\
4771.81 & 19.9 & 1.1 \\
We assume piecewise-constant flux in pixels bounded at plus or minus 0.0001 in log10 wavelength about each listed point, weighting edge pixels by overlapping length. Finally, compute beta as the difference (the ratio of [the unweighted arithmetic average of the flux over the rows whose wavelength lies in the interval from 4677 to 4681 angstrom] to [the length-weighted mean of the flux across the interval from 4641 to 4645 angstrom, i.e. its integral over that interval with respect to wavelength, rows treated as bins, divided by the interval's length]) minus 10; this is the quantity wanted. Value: -9.00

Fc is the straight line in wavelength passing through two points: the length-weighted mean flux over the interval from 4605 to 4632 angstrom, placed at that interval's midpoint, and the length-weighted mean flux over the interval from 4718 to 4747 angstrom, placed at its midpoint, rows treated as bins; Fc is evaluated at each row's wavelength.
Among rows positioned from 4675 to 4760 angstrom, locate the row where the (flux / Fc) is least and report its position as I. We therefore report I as 4702.01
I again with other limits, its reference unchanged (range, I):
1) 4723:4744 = 4730.24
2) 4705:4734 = 4708.51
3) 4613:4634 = 4614.06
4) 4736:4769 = 4763.03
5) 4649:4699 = 4669.64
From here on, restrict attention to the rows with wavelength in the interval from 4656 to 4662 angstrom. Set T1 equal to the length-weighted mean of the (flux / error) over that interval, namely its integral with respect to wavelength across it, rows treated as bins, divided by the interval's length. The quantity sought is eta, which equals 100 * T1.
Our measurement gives 2012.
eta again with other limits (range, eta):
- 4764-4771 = 1797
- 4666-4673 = 1703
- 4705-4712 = 1748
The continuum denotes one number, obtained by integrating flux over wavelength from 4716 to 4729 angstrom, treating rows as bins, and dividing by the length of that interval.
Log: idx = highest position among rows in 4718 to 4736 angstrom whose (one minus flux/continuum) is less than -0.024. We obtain 4721.54 angstrom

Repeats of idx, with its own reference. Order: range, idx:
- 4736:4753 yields 4752.08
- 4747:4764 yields 4756.45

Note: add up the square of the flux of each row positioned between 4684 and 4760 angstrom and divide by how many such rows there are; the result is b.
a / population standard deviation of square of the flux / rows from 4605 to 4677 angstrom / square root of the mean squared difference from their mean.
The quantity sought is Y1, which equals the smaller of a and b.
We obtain 61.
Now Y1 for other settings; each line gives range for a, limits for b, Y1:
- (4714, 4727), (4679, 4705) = 25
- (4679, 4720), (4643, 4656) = 51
